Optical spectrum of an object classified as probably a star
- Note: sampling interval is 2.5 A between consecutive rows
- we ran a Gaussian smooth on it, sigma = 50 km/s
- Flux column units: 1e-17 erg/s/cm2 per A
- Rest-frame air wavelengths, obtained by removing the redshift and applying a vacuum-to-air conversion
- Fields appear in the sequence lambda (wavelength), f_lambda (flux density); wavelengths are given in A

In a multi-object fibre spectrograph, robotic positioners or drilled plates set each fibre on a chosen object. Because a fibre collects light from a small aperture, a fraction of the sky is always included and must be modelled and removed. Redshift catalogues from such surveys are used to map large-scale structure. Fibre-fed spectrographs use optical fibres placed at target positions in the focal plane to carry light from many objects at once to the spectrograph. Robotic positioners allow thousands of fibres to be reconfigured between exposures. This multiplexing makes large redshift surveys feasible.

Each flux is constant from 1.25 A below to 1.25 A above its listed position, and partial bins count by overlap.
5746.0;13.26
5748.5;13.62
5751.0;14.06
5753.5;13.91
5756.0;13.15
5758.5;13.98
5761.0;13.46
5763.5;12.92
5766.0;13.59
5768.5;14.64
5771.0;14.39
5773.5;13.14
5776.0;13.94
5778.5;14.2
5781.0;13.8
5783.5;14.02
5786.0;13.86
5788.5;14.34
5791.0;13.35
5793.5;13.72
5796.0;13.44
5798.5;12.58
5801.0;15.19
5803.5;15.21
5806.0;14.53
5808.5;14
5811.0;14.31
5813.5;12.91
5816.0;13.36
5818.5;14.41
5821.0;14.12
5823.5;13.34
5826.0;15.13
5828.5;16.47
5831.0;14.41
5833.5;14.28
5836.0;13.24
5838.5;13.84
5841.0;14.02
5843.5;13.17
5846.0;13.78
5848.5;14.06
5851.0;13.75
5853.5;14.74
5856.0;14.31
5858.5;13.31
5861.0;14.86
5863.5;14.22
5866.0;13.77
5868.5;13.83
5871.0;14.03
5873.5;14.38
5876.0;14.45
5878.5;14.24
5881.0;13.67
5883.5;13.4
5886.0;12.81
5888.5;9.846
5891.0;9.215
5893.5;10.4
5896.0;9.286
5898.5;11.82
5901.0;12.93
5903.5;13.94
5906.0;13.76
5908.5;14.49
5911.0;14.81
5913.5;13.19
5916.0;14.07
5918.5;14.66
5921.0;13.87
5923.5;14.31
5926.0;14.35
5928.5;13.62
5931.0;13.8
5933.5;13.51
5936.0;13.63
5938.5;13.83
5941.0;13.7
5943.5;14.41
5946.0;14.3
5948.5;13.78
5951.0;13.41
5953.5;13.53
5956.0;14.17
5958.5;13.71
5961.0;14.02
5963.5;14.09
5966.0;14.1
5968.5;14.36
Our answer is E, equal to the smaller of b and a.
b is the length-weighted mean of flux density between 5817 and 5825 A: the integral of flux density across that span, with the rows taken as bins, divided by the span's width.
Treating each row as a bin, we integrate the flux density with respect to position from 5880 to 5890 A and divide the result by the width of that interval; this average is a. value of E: 12.32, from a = 12.3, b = 14.0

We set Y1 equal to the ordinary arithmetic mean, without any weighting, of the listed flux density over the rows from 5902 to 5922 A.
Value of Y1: 14.1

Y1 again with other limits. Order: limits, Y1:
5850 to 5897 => 13.1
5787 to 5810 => 14.0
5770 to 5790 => 14.0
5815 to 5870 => 14.1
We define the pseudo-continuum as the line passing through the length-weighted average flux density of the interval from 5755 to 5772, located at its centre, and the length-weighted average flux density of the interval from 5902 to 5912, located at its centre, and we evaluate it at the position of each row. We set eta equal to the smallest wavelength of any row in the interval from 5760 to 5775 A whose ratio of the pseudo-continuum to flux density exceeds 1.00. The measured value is 5761.0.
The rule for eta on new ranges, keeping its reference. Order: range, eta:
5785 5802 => 5791.0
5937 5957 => 5938.5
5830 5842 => 5836.0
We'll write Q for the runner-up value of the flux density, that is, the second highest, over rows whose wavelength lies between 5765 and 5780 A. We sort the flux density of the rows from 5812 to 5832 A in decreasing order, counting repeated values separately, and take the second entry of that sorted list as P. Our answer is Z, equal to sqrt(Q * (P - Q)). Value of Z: 3.3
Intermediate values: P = 15.13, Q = 14.39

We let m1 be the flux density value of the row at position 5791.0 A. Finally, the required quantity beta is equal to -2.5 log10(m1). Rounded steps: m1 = 13.35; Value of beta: -2.81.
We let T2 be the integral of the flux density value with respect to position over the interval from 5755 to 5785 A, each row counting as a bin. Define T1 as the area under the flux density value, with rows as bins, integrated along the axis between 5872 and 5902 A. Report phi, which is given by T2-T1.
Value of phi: 47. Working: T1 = 366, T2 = 413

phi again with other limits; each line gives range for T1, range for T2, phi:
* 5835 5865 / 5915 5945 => 1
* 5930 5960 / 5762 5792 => 1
